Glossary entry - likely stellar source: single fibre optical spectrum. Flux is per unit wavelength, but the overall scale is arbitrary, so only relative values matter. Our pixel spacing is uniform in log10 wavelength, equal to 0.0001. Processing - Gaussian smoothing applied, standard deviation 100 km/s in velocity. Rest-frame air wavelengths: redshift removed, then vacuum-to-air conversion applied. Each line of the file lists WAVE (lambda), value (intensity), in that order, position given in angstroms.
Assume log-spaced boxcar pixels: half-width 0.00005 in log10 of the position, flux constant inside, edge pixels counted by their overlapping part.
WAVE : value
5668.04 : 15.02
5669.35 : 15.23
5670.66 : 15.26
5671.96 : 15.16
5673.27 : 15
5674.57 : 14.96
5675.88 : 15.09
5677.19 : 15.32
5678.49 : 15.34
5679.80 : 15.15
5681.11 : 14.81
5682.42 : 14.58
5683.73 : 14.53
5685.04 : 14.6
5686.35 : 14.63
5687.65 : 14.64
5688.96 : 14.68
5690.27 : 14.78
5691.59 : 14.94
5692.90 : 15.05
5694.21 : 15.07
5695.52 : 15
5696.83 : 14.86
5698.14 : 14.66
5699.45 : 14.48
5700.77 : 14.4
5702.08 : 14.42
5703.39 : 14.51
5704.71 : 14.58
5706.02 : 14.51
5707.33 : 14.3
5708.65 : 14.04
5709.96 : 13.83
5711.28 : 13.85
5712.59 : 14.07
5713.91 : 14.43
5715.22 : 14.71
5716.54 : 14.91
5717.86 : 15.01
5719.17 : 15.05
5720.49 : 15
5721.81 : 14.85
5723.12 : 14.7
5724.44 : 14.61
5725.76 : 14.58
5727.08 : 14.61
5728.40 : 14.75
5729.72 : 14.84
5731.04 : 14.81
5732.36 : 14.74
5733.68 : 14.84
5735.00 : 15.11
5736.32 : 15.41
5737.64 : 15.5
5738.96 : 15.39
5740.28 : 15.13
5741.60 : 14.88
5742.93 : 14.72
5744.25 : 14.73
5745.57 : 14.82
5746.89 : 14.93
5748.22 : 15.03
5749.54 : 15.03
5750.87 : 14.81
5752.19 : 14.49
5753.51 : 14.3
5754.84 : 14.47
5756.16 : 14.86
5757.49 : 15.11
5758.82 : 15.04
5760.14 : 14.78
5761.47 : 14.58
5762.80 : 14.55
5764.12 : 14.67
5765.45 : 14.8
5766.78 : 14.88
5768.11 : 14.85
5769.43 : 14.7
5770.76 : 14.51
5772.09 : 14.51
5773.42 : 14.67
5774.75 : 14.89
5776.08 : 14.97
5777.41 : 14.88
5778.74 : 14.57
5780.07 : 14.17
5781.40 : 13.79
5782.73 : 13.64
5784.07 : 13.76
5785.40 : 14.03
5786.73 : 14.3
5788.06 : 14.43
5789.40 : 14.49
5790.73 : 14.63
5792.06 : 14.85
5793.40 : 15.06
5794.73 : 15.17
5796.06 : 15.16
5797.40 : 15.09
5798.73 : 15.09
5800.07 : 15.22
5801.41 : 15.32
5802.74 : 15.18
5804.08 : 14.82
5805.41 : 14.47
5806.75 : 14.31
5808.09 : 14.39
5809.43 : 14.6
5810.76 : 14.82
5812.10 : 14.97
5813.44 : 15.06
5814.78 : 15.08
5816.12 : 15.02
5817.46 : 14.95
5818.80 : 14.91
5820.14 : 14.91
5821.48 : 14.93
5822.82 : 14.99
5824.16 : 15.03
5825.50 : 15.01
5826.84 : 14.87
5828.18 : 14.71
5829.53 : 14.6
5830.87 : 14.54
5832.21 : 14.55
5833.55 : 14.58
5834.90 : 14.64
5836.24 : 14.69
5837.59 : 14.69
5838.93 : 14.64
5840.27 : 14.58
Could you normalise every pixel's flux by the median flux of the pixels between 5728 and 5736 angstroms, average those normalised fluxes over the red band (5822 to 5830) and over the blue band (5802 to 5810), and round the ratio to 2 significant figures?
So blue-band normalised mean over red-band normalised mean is 0.98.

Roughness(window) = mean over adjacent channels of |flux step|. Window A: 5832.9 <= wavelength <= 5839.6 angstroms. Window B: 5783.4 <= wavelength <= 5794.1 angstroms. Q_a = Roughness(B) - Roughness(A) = 0.146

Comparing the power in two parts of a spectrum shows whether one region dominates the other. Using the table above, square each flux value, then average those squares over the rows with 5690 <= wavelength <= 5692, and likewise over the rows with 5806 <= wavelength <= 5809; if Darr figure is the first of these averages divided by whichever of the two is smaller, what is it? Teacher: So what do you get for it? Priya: 1.07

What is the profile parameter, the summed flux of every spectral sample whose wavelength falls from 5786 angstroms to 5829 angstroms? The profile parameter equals 476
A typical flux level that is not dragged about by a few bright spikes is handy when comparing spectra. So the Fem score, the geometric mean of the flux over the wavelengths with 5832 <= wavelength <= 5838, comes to 14.6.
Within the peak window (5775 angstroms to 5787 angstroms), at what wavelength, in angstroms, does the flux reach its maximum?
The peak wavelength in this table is 5776.08 angstroms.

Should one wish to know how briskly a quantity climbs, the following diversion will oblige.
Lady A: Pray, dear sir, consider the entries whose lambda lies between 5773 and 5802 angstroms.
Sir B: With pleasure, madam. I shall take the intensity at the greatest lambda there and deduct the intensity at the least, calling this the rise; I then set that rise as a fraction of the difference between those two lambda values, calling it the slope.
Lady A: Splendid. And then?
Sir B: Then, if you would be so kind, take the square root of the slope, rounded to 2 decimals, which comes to 0.15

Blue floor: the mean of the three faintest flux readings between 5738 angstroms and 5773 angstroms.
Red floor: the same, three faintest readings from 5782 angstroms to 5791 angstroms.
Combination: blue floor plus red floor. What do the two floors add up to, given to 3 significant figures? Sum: 28.2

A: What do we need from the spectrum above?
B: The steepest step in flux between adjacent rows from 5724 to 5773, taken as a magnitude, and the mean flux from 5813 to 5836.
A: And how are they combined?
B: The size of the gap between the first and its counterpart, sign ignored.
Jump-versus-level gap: 14.5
